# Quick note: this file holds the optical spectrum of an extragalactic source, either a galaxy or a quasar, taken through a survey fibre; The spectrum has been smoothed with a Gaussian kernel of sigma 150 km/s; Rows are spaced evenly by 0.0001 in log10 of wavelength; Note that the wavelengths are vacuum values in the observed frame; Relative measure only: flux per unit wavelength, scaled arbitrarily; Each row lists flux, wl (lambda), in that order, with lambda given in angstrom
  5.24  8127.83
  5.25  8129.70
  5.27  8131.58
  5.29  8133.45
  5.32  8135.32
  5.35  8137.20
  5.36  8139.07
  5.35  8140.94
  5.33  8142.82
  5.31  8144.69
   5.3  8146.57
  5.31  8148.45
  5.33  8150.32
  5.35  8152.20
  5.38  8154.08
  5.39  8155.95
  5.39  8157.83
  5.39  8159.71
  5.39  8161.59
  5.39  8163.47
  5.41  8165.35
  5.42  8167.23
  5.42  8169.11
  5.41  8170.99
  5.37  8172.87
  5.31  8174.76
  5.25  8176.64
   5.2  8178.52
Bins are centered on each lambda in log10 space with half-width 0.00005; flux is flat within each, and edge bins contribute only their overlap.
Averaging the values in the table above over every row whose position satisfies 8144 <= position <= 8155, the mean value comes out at 5.33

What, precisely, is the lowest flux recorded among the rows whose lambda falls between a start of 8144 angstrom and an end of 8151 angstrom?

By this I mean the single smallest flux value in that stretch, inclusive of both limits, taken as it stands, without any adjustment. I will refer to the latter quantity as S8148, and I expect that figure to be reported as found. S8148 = 5.3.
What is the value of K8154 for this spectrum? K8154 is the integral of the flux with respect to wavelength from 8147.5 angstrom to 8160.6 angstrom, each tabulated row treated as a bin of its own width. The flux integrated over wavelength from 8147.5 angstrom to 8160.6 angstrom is 70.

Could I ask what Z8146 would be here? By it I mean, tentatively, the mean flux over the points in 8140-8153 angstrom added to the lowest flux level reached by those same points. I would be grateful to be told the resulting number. 10.6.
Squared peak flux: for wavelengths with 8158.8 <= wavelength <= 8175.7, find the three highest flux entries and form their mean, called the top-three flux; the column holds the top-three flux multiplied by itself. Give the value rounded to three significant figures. 29.3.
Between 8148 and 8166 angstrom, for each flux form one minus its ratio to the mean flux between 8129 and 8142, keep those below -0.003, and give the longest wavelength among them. 8165.35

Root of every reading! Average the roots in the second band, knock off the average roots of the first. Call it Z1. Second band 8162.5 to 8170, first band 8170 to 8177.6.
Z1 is 0.016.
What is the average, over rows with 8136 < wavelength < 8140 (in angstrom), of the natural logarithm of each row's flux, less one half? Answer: 1.18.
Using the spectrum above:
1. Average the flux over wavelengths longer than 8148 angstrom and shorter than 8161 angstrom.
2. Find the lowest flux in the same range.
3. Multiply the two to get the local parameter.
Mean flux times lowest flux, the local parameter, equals 28.5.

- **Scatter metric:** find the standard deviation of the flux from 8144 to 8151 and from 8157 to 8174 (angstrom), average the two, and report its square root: 0.12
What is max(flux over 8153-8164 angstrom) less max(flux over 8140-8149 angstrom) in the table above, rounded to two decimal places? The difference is 0.04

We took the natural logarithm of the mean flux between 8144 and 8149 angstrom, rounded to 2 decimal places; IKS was 1.67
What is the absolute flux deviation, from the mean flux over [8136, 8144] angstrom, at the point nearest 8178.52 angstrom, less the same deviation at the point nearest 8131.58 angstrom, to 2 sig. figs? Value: 0.070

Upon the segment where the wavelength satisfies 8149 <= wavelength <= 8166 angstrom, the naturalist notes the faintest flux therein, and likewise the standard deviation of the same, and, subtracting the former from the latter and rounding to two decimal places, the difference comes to -5.31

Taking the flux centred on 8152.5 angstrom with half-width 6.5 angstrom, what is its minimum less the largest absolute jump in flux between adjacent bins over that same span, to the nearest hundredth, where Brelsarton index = 5.27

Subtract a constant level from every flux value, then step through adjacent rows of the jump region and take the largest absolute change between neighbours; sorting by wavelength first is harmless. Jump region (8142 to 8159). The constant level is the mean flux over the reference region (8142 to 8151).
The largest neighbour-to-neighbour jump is 0.030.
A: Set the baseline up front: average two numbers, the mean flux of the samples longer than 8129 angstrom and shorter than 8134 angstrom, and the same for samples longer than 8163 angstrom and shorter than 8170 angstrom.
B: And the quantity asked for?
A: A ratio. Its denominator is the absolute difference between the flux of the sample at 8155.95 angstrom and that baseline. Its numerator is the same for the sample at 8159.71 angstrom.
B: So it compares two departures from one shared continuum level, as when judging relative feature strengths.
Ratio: 1.0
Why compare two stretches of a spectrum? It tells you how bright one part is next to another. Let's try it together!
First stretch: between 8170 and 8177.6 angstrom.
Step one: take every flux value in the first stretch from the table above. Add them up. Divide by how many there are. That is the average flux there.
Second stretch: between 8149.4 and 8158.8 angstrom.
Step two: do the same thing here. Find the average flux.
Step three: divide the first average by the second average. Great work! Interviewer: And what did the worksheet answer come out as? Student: 0.99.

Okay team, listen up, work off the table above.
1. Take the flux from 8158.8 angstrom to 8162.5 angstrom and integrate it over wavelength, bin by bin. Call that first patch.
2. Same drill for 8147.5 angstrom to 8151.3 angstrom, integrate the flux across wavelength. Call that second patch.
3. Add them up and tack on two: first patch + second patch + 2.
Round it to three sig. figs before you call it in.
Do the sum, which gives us 42.2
